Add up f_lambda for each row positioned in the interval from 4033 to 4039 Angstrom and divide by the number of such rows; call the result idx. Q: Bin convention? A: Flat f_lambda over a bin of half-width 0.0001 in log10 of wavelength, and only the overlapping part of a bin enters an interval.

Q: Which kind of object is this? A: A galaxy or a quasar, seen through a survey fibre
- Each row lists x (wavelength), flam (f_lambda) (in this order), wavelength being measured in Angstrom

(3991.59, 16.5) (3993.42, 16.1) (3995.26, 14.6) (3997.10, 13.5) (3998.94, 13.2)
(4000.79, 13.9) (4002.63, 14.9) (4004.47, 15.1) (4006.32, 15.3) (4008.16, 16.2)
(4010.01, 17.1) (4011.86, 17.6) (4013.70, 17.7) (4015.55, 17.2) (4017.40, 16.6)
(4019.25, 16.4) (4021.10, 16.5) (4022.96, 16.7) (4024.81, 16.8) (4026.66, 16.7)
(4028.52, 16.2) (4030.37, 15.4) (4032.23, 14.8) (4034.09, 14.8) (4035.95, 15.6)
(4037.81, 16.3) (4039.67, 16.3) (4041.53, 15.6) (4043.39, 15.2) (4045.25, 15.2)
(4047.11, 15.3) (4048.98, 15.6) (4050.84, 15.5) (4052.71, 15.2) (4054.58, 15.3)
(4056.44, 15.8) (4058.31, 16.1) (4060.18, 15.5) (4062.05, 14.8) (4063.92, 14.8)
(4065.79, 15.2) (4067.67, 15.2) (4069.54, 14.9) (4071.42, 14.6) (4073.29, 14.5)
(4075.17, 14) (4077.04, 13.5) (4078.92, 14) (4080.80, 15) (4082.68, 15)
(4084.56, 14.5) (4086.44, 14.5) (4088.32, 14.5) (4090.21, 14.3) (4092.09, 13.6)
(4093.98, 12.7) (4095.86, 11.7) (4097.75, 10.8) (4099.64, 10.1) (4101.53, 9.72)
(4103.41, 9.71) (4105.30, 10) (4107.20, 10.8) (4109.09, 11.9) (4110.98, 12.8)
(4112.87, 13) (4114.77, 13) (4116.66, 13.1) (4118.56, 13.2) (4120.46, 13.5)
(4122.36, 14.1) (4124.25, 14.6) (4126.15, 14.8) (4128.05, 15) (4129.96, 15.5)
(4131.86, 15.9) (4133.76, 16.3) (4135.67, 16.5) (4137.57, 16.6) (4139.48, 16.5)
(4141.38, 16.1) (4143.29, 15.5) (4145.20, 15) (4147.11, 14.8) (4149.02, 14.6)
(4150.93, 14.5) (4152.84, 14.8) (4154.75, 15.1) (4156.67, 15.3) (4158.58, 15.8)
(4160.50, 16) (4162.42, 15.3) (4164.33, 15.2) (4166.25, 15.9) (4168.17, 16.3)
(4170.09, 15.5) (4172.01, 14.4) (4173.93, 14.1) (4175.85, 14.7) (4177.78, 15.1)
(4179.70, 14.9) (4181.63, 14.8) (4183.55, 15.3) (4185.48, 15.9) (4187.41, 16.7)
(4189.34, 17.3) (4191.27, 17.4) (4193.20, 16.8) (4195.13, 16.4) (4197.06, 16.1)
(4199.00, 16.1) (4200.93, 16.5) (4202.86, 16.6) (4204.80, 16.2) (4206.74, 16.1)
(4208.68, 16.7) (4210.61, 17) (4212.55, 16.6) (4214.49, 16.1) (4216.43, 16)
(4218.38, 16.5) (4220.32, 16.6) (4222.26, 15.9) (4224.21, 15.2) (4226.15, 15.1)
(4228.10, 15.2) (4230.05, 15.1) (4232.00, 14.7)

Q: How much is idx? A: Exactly 15.6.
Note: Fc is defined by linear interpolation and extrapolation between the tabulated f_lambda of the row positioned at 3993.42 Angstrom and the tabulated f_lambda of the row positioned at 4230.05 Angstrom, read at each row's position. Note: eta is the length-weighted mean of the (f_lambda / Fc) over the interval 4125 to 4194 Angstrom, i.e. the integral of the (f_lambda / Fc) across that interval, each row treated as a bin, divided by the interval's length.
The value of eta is 1.01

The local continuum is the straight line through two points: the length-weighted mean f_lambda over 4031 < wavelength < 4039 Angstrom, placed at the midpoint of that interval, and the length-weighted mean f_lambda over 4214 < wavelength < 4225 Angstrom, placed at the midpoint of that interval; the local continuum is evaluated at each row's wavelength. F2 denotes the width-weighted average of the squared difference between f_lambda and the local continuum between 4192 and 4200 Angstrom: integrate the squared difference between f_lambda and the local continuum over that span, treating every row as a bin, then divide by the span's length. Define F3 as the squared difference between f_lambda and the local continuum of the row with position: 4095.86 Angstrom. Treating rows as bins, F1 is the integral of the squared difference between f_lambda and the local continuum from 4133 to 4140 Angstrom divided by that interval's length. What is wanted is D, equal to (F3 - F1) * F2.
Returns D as 4.21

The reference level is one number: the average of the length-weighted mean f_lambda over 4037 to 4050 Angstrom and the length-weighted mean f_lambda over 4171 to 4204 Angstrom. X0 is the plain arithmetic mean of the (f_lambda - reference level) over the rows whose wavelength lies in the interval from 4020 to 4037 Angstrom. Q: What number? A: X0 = 0.2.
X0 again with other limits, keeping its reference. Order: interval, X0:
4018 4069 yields -0.1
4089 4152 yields -2.1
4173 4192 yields -0.1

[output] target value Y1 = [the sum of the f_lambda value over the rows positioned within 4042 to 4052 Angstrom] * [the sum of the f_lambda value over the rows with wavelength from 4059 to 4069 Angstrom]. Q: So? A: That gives 5798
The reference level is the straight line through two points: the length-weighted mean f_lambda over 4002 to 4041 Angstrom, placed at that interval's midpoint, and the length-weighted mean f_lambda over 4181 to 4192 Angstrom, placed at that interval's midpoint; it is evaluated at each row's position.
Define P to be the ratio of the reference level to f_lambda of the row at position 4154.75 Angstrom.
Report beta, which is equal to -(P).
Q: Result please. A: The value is -1.08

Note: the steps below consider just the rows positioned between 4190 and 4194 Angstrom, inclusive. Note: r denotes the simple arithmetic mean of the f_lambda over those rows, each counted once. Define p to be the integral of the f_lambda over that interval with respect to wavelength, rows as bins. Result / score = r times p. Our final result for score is 1172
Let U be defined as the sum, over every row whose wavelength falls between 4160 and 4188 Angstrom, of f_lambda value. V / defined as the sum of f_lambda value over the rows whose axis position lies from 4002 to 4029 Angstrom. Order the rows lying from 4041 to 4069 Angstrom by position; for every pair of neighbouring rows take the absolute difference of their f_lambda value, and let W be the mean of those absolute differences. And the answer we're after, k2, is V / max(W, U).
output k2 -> 1.1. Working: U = 230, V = 247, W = 0.27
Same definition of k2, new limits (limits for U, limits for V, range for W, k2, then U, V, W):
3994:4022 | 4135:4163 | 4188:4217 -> 1.0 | 236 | 232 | 0.31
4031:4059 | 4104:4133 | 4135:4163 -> 0.9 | 233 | 201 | 0.31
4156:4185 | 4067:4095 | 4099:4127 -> 0.9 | 229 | 215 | 0.39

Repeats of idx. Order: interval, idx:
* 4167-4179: 15.0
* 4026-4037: 15.6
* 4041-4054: 15.4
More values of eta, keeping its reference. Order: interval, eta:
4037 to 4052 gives 0.98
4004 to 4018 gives 1.04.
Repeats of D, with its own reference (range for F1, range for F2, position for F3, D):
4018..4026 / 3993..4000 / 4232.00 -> 0.77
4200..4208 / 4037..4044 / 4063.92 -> 0.13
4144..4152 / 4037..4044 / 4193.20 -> -0.19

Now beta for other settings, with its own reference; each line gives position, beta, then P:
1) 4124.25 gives -1.11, 1.11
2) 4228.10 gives -1.07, 1.07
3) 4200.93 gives -0.99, 0.99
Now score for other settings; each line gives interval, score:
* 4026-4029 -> 811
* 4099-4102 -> 295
